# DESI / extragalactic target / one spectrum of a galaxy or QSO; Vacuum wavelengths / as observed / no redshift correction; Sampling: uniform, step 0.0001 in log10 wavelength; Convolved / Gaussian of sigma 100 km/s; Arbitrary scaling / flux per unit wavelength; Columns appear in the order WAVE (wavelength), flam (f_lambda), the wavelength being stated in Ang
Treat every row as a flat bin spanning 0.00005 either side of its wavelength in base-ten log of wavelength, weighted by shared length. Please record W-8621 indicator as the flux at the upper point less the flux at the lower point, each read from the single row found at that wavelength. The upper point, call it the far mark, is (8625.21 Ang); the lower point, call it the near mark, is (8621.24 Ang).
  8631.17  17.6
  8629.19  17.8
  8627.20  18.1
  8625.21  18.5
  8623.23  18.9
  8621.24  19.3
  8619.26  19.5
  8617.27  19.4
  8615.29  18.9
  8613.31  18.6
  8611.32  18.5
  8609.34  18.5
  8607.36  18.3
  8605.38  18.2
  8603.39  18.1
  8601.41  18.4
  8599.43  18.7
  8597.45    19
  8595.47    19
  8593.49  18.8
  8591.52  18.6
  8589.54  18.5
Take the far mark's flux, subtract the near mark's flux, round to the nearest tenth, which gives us -0.8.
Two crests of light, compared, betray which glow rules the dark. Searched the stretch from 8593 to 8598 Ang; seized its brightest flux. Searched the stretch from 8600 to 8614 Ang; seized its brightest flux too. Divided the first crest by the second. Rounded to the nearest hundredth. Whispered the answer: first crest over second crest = 1.02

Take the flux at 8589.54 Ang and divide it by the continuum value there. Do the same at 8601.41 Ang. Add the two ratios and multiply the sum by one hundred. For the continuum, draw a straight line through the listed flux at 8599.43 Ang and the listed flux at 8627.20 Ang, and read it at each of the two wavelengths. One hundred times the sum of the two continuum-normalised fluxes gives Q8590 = 196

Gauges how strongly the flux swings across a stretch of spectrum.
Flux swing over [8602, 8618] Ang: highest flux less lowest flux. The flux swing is 1.3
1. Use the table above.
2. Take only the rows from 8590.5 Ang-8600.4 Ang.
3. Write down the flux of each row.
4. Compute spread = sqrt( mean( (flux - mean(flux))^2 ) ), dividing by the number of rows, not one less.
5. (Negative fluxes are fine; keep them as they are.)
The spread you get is 0.16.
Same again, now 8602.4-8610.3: 0.15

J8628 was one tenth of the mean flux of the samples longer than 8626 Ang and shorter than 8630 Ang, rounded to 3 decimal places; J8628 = 1.795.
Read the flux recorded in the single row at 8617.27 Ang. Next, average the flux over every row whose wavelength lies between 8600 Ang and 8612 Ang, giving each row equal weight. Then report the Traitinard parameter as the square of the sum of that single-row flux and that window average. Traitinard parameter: 1424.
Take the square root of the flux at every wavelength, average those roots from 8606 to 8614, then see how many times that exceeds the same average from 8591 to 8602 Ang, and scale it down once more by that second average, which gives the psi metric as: 0.229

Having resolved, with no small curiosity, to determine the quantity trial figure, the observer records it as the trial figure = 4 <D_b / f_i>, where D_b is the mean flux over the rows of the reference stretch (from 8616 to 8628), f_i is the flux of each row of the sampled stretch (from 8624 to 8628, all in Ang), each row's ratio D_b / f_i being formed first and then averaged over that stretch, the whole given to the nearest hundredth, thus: 4.14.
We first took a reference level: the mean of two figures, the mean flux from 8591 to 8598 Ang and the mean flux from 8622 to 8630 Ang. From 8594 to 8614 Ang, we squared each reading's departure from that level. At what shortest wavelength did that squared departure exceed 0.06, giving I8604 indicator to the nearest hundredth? 8595.47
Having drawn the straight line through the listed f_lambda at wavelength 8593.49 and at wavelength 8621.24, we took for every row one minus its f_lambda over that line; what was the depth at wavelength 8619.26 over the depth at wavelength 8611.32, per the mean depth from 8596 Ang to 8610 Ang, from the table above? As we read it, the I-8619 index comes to -14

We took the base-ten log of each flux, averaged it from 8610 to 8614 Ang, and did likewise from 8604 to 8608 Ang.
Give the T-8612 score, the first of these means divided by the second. 1.01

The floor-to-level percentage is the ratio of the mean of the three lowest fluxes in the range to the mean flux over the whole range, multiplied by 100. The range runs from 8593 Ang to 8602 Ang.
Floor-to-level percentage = 99.2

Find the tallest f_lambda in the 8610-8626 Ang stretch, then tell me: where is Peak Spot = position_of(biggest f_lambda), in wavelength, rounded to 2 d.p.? 8619.26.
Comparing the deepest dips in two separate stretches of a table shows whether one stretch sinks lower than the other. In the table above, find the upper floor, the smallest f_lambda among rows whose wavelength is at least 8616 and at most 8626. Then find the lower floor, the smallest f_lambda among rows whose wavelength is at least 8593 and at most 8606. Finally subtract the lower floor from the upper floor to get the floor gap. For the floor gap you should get 0.400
